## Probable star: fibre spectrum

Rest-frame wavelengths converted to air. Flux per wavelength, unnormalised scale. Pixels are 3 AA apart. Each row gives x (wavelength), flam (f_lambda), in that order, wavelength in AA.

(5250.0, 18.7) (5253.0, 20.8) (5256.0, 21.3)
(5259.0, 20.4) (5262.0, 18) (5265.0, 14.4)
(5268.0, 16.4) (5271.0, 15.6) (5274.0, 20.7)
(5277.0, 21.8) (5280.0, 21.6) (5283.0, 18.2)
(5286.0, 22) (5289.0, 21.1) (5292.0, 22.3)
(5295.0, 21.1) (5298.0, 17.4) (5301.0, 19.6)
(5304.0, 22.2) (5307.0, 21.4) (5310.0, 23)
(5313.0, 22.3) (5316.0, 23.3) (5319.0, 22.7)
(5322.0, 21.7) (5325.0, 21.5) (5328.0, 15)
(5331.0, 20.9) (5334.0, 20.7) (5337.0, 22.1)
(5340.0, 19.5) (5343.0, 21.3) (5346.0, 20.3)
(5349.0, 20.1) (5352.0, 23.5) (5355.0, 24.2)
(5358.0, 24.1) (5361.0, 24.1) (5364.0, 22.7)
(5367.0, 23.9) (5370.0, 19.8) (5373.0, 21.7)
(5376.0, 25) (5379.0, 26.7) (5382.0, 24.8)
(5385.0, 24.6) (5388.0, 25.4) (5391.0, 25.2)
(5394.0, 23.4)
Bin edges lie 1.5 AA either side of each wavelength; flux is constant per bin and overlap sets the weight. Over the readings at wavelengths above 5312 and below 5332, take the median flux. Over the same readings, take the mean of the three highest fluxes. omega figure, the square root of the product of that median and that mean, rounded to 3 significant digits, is 22.2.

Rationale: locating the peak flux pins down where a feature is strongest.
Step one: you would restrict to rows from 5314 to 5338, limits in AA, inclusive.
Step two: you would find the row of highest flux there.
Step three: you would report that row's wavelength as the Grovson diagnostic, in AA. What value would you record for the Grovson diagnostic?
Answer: 5316.0 AA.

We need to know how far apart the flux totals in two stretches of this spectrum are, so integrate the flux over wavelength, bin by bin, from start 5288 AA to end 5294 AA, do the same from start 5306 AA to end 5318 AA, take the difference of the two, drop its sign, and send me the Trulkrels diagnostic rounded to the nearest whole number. 140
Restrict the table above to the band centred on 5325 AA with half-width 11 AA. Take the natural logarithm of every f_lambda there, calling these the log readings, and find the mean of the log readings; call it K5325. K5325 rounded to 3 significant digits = 3.03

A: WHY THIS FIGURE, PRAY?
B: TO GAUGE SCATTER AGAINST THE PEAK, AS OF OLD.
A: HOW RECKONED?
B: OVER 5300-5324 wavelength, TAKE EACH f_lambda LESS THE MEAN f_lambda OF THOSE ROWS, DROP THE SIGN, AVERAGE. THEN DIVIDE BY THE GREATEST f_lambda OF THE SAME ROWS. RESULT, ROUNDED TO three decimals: 0.036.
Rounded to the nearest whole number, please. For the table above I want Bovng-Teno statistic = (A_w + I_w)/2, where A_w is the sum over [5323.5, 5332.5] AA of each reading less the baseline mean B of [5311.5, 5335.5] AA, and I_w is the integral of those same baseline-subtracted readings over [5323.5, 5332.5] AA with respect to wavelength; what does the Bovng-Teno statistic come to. -11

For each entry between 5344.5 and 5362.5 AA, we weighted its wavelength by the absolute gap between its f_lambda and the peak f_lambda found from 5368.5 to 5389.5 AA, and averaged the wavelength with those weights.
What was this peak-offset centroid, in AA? 5351.5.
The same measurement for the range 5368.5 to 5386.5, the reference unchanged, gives 5374.5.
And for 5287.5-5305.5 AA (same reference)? 5296.8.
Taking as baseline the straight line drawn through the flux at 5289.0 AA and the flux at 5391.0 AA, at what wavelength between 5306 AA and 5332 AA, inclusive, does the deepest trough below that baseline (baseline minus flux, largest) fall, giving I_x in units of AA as 5328.0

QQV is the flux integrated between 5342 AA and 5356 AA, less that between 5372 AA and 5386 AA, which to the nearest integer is -40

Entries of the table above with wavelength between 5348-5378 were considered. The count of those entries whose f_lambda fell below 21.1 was 2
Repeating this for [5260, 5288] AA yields 6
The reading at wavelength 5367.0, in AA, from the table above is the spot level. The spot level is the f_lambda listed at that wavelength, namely 23.9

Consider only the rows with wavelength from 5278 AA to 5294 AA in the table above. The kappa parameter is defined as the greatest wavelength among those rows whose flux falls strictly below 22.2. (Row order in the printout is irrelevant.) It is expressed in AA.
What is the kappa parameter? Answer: 5289.0 AA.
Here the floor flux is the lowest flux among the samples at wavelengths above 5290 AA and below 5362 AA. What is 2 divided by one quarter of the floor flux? 0.533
